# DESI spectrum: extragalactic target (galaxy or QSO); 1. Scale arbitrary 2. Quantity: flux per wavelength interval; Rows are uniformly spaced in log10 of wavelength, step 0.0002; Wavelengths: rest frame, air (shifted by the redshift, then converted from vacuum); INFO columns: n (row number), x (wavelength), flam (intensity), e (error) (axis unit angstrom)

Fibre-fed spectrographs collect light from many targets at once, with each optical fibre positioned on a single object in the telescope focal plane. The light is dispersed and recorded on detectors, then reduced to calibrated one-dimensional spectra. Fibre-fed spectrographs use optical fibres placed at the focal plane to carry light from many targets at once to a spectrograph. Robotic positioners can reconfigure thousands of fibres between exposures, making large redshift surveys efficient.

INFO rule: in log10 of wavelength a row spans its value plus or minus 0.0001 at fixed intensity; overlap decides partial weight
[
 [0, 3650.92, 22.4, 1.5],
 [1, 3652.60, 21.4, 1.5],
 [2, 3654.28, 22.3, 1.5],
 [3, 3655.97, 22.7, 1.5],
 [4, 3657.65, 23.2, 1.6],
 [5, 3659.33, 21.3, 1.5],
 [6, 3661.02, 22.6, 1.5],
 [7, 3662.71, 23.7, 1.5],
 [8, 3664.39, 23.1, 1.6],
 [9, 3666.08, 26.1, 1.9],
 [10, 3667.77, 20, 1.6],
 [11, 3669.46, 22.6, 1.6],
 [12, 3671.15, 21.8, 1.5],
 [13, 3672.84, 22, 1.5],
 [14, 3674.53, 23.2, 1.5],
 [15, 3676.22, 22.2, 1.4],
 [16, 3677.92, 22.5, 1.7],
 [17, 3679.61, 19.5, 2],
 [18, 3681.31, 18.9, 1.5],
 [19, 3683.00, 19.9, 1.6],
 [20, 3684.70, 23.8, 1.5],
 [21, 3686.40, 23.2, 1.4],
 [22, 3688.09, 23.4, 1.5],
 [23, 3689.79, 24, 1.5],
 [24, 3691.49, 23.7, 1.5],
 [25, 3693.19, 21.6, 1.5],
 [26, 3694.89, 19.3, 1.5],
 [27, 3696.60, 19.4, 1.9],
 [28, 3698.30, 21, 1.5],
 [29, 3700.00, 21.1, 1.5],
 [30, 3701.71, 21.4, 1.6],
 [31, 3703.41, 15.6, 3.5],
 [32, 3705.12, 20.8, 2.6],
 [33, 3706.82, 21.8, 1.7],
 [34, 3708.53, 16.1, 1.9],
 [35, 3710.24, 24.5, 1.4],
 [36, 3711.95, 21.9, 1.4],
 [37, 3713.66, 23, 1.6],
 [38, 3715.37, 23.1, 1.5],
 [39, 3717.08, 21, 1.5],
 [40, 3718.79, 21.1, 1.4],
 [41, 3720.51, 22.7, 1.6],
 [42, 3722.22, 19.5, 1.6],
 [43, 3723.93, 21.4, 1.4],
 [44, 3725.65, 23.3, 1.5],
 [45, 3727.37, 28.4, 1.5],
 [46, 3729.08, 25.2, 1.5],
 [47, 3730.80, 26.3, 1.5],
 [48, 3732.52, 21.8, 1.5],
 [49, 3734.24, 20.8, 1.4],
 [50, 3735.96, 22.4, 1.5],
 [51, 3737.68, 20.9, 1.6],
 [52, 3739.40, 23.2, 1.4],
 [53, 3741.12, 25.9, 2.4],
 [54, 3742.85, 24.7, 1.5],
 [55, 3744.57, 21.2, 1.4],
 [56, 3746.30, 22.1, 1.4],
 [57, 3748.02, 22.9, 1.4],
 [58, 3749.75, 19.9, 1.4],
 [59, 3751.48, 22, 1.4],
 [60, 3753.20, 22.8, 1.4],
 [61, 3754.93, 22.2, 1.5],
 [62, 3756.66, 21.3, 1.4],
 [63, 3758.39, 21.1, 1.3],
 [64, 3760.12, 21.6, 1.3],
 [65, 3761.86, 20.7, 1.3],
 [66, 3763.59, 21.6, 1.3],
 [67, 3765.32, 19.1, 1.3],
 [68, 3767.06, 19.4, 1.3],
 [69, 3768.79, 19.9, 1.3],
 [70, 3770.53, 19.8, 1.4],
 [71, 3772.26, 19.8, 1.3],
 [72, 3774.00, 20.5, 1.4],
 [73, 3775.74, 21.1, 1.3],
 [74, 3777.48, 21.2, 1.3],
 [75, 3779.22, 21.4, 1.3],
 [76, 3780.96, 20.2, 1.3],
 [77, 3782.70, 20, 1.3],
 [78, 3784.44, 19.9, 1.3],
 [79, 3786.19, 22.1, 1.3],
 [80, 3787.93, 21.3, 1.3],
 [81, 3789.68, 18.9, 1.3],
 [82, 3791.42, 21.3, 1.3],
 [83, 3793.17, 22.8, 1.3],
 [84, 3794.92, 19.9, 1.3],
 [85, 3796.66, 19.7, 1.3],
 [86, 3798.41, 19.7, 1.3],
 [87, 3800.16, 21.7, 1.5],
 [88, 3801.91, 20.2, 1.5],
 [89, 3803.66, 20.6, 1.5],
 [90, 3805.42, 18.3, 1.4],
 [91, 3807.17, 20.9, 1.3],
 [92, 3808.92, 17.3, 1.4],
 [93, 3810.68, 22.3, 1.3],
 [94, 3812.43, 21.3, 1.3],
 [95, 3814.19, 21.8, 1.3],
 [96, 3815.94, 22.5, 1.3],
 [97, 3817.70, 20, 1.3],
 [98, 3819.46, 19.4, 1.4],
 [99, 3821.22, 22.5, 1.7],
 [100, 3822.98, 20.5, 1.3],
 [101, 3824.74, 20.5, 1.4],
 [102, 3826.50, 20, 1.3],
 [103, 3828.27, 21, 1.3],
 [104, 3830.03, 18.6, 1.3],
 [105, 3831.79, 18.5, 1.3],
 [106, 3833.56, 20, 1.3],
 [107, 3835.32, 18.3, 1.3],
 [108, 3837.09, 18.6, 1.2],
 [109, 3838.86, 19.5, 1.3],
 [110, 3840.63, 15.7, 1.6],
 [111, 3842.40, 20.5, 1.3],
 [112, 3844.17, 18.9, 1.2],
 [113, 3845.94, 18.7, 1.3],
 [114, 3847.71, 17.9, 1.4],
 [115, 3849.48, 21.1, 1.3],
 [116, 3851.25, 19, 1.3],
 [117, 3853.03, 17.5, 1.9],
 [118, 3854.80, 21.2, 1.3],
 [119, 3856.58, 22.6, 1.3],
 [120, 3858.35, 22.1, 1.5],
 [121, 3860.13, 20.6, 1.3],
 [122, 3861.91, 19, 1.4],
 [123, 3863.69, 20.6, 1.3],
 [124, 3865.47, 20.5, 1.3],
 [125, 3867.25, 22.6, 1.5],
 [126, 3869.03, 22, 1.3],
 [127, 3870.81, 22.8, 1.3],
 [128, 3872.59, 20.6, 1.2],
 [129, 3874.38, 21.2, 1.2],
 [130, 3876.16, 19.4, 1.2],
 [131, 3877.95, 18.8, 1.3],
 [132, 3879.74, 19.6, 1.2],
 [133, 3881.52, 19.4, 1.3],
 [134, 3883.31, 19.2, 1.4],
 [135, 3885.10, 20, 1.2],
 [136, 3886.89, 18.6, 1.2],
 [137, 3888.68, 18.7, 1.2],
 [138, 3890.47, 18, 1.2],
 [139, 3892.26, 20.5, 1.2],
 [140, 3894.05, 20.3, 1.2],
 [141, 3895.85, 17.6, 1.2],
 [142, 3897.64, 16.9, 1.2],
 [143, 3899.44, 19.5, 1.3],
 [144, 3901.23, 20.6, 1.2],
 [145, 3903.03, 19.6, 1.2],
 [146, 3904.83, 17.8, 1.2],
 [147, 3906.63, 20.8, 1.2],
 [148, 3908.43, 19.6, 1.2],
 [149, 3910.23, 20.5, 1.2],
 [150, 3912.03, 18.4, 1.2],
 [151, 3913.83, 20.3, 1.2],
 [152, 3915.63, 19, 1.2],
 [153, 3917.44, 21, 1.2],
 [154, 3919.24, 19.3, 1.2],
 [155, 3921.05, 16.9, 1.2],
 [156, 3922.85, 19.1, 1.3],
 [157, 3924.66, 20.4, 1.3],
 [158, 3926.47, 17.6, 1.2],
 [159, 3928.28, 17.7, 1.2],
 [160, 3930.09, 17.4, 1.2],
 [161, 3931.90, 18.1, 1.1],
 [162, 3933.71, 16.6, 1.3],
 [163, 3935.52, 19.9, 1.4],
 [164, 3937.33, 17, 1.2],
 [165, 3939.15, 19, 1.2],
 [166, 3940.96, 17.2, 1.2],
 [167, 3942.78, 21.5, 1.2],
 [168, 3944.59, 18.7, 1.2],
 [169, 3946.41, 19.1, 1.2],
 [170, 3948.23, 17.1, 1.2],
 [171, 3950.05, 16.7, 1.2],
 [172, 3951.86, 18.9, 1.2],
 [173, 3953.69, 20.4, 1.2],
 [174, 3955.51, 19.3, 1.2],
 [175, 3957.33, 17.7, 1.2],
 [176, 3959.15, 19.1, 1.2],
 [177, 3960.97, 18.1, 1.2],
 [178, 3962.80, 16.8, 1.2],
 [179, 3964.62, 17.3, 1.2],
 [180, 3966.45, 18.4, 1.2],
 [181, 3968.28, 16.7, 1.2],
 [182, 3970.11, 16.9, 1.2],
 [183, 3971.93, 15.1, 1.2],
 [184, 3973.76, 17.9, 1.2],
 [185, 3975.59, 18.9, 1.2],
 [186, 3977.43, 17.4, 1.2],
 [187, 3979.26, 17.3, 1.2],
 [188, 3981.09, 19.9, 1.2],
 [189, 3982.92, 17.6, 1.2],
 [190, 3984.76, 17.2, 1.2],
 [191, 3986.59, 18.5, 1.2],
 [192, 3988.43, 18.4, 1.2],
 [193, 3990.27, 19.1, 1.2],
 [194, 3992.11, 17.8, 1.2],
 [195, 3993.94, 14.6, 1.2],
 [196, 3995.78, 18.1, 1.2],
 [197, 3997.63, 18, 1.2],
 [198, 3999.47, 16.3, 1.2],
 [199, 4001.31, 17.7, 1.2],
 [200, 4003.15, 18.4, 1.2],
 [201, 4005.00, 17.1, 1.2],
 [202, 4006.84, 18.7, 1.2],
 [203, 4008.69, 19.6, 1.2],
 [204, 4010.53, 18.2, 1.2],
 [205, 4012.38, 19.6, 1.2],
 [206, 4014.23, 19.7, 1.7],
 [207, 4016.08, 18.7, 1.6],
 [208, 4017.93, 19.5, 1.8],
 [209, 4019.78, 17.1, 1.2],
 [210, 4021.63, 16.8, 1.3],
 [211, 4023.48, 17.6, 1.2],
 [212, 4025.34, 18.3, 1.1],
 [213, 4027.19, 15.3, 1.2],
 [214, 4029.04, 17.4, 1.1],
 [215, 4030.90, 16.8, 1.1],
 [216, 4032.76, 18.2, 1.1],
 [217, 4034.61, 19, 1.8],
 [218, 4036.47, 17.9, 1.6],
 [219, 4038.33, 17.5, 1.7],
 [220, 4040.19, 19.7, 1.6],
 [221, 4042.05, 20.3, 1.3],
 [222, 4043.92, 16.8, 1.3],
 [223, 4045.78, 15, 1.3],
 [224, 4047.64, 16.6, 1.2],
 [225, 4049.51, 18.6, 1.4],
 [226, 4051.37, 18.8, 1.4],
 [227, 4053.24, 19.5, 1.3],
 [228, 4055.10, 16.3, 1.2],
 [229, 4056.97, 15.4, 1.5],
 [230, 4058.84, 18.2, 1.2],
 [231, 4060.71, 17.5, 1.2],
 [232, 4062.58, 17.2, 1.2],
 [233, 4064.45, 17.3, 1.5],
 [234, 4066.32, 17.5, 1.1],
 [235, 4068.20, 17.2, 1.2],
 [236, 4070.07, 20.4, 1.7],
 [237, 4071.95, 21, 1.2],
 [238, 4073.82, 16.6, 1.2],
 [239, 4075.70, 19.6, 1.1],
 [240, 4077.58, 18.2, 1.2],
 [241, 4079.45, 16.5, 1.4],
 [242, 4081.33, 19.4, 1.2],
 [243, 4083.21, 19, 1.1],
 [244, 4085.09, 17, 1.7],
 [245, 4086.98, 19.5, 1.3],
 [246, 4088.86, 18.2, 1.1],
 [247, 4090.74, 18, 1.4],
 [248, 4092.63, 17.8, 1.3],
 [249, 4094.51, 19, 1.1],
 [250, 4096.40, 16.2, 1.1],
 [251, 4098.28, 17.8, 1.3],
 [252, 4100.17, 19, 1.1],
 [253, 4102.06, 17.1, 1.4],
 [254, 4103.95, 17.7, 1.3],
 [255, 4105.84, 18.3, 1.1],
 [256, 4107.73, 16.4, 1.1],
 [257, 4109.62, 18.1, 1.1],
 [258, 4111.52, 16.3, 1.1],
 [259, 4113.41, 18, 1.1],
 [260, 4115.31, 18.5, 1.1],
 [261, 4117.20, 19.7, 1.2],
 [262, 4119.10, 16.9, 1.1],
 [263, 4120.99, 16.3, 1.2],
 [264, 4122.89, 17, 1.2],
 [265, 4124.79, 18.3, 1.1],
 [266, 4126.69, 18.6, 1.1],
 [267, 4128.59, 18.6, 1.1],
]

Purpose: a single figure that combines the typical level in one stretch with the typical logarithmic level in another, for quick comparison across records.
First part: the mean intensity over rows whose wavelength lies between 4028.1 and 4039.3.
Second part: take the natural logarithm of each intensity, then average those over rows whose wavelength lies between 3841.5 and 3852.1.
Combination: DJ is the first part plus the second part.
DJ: 20.8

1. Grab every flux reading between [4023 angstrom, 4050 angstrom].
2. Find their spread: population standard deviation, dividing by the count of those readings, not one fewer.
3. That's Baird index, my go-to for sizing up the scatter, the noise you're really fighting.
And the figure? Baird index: 1.4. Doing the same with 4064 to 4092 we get 1.3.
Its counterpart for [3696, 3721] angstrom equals 2.3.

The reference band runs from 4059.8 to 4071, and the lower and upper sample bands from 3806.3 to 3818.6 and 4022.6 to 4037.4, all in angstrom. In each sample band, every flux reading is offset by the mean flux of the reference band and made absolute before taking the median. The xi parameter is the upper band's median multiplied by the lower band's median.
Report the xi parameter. 2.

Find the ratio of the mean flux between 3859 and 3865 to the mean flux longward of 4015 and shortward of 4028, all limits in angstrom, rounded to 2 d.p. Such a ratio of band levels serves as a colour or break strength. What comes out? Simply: 1.14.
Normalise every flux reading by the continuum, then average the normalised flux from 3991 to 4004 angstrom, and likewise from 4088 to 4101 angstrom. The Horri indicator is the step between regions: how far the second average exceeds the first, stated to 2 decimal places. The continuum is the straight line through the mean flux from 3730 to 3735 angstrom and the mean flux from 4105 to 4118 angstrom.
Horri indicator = 0.10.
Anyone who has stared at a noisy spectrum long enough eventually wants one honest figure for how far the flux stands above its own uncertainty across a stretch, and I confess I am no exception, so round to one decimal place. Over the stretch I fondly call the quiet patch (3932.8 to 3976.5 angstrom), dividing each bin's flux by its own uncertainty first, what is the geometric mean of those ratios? 14.9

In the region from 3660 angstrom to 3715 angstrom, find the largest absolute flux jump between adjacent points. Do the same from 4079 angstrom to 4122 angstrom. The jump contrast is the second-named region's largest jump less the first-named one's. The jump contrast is -5.5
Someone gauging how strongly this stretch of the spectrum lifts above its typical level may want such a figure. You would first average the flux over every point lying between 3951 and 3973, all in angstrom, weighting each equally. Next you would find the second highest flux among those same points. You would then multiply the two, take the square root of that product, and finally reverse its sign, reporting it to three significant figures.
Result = -18.6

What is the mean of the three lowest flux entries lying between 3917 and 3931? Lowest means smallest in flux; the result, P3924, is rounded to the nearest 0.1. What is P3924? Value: 17.3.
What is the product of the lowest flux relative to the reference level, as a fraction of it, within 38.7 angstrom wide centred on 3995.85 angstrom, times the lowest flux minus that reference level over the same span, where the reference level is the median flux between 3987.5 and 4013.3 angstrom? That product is -2.9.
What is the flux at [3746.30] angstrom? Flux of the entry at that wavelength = 22.1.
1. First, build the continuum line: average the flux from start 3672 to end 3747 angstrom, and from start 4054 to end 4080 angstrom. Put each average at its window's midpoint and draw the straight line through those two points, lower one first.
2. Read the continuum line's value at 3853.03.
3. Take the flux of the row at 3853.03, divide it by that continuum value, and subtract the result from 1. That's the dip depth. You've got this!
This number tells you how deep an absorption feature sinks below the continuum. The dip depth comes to 0.14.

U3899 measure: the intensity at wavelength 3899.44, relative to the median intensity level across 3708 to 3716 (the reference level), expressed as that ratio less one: -0.15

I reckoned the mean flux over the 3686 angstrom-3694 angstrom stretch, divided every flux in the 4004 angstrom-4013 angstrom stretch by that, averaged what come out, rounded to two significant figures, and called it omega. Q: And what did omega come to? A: 0.80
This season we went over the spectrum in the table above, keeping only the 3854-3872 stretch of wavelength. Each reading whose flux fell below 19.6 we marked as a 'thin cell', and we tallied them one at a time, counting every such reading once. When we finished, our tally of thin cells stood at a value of 1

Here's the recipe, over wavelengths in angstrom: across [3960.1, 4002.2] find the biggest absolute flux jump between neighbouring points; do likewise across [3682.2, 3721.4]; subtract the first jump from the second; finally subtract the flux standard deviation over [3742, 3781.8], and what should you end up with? 3.6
